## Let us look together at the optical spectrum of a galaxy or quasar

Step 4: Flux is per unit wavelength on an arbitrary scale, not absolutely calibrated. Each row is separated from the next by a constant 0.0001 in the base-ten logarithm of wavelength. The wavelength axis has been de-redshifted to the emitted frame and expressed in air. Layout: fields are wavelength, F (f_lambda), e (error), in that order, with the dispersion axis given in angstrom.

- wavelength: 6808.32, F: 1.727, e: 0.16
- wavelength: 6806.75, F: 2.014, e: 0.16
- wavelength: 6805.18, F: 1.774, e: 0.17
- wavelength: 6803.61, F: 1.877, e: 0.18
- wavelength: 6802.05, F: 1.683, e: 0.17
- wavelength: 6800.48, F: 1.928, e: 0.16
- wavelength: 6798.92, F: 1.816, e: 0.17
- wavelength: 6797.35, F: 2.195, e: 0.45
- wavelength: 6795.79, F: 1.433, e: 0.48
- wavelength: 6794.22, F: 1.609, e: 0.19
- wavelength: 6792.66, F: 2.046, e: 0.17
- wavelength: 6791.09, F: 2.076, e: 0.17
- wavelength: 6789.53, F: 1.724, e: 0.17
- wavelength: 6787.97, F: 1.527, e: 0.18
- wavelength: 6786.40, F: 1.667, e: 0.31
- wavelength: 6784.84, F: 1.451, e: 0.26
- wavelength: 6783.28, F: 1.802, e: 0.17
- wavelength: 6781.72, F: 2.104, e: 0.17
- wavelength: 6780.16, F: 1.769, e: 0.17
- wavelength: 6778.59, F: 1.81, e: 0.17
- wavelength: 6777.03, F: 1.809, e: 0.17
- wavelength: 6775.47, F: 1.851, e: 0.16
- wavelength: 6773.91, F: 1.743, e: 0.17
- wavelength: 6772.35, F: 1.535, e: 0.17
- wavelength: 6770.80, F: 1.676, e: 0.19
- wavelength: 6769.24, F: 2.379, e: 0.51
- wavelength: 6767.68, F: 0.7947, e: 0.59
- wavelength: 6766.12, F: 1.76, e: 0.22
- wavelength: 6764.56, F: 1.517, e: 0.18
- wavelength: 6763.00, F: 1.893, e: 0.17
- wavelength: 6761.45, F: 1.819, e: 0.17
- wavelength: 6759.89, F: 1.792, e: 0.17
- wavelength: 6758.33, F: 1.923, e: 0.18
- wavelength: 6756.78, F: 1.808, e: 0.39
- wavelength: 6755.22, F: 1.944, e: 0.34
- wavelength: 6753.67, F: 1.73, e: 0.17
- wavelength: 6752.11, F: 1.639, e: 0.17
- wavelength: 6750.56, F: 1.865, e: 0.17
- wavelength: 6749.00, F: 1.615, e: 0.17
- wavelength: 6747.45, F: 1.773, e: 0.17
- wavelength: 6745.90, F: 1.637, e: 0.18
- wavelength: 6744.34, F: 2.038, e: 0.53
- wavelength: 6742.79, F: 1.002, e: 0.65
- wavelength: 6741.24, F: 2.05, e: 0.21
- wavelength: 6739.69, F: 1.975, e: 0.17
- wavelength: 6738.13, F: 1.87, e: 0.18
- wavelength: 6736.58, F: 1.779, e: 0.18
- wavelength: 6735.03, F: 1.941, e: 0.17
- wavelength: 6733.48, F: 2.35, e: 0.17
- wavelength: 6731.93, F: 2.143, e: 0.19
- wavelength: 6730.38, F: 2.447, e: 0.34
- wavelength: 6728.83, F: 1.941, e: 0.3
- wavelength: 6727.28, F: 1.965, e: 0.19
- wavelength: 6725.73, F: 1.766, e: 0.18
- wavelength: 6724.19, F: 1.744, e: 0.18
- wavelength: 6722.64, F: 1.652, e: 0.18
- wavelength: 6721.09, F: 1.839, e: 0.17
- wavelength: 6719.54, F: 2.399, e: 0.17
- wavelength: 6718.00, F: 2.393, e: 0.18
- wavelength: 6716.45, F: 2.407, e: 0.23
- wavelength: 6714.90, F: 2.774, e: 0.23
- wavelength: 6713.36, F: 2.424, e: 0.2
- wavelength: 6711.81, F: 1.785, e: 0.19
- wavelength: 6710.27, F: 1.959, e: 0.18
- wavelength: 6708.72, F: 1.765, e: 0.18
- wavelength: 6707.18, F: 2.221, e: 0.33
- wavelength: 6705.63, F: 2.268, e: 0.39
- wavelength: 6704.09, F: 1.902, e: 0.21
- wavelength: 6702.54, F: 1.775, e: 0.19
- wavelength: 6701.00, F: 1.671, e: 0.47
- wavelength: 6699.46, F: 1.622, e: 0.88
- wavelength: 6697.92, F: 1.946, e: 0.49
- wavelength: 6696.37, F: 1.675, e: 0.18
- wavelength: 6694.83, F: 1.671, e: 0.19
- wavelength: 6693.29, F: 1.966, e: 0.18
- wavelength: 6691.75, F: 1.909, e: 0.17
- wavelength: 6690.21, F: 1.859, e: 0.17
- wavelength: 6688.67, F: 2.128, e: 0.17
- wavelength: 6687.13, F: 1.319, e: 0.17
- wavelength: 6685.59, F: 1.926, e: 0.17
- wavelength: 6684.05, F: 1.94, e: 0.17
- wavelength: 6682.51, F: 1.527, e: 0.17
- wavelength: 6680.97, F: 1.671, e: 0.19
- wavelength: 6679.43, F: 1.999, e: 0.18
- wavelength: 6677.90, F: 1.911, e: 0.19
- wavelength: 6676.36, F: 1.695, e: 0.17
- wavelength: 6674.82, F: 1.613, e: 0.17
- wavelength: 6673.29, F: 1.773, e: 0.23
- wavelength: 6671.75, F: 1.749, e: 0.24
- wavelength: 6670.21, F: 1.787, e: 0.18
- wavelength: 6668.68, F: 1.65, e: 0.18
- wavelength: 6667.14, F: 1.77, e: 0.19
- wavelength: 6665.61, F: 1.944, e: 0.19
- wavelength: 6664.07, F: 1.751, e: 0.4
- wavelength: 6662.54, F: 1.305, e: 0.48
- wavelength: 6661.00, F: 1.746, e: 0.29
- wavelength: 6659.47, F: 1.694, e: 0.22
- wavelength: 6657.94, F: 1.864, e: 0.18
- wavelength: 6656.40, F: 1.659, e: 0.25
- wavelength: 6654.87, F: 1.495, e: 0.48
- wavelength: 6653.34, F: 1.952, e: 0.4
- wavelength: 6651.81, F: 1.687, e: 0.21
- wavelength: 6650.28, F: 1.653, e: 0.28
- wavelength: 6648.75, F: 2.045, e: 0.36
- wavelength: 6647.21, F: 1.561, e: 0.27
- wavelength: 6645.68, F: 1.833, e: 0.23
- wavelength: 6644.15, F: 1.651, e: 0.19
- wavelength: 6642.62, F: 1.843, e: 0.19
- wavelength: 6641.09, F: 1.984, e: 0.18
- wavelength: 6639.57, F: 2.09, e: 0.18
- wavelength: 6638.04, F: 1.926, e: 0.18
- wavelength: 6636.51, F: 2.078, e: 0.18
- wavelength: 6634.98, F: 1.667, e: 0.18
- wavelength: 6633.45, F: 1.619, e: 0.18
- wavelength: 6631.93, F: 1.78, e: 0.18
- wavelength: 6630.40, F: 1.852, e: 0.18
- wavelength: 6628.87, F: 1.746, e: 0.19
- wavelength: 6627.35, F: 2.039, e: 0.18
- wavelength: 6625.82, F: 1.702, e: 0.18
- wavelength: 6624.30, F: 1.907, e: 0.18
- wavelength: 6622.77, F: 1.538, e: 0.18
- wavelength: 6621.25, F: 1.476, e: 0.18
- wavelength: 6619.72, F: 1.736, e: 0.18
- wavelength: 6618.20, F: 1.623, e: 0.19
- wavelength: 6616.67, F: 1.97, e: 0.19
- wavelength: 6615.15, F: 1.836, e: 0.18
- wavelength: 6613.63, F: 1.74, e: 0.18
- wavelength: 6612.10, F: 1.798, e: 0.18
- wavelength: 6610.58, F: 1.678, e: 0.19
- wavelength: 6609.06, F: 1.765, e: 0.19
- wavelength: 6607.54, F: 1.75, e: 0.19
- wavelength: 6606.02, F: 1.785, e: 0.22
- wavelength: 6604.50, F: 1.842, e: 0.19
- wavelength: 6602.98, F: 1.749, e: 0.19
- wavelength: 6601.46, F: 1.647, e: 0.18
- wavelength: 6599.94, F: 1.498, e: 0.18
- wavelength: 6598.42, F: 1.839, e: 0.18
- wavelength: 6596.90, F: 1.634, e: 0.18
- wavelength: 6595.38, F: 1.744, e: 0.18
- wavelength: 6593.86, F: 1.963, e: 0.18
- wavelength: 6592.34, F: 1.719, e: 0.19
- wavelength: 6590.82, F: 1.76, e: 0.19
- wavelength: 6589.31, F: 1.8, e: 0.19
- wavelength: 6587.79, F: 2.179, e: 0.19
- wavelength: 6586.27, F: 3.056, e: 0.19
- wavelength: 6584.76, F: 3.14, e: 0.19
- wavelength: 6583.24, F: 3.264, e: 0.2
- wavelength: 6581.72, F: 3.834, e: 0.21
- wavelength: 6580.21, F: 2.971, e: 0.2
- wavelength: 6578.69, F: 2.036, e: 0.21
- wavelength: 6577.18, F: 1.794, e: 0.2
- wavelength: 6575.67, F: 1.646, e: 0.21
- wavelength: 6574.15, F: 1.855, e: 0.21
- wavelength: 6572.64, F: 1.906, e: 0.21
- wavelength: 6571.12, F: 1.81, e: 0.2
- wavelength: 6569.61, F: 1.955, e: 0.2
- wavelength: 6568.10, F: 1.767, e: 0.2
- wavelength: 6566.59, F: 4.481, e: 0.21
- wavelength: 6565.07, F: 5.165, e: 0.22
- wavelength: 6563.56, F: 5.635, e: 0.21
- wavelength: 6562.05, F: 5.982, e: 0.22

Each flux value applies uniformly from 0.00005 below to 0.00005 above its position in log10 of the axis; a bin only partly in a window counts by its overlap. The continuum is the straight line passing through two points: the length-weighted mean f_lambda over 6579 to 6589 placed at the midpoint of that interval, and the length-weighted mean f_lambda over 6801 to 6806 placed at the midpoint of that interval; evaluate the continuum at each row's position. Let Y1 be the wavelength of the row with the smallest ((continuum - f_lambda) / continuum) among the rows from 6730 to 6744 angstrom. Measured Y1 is 6730.38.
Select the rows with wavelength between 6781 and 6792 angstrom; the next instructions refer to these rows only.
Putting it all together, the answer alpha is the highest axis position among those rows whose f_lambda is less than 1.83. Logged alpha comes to 6789.53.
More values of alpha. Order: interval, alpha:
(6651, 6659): 6656.40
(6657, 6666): 6664.07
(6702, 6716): 6711.81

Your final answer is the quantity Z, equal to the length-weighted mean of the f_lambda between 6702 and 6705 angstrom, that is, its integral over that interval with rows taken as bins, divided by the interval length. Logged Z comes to 1.86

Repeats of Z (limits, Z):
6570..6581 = 2.01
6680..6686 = 1.76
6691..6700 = 1.80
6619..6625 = 1.66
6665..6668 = 1.85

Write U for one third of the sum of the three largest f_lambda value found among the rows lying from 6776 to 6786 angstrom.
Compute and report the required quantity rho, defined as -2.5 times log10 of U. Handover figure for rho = -0.70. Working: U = 1.91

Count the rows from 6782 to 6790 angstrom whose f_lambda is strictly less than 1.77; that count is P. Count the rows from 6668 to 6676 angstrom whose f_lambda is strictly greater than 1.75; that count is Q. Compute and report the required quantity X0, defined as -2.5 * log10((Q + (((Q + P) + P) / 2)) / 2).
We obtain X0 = -1.36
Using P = 4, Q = 2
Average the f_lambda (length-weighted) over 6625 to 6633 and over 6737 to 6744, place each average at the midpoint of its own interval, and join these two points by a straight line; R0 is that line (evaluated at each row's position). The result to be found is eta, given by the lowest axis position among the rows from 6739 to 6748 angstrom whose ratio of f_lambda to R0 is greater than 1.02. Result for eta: 6739.69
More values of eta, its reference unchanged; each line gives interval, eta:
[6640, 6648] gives 6641.09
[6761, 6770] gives 6761.45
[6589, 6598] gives 6593.86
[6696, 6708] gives 6697.92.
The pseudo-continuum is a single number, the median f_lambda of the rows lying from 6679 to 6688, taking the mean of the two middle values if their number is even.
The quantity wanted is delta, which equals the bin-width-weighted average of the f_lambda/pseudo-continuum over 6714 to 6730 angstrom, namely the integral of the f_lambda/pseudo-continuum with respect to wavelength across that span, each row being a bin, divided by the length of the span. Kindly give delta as 1.168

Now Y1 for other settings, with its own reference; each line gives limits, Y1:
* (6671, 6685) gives 6679.43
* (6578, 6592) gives 6581.72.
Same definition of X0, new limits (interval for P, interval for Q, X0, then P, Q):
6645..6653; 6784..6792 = -0.88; 3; 1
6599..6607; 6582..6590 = -1.80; 3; 5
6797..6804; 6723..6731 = -1.36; 1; 4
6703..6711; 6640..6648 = -1.10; 1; 3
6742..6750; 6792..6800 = -1.44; 3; 3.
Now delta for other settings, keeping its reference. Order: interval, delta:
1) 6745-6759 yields 0.985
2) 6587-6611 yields 0.987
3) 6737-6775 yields 0.969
